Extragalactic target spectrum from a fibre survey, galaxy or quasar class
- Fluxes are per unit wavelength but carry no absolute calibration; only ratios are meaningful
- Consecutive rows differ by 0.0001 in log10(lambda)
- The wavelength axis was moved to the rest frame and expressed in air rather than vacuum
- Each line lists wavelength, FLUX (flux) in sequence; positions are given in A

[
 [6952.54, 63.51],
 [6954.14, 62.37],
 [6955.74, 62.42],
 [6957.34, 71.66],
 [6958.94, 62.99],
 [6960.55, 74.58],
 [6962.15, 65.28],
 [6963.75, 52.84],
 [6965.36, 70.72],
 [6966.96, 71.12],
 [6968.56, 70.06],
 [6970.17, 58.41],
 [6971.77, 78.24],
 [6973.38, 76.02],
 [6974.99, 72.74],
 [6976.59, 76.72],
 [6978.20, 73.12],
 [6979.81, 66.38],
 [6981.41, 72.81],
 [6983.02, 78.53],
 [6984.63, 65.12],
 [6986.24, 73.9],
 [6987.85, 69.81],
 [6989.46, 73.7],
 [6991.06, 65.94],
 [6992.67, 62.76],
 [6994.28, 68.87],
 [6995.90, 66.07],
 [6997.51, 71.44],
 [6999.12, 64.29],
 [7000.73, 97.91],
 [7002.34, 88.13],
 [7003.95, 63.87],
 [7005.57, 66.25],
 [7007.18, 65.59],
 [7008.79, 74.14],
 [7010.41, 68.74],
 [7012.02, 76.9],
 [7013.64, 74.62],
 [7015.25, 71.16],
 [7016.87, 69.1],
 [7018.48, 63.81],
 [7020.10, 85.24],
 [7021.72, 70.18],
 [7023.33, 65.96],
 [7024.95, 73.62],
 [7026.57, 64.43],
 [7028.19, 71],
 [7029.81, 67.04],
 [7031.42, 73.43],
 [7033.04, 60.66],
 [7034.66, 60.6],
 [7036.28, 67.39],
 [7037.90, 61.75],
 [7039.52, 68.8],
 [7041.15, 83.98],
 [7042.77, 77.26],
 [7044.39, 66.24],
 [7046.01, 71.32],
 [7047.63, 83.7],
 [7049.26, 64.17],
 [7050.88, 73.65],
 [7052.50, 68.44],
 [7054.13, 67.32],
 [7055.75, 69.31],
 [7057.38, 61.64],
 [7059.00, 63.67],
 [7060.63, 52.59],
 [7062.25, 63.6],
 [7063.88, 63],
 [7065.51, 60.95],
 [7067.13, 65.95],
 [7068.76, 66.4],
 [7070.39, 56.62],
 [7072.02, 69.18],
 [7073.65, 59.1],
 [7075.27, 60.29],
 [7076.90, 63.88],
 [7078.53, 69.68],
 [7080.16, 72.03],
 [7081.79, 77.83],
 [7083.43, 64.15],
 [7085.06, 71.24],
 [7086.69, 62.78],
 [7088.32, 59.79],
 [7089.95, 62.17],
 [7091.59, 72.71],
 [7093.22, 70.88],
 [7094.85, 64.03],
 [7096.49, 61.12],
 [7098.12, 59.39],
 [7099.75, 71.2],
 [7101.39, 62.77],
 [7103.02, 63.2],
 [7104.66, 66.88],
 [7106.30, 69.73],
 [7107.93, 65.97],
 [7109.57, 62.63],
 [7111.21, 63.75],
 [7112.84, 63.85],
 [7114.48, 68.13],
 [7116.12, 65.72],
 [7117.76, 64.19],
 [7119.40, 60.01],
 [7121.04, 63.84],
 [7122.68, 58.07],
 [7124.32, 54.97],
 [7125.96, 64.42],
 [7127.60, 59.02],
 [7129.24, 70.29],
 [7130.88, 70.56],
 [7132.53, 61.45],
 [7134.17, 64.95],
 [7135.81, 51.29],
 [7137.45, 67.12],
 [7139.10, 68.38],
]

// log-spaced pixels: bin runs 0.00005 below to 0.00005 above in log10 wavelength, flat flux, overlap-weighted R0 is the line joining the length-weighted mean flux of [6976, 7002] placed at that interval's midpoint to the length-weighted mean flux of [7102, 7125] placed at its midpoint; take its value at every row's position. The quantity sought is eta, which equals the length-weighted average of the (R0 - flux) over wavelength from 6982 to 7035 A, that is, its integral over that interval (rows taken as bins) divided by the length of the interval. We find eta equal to 0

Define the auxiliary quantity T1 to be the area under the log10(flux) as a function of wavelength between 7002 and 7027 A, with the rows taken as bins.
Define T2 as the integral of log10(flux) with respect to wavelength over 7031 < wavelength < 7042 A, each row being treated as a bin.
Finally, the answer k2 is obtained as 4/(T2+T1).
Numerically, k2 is 0.060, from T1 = 46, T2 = 20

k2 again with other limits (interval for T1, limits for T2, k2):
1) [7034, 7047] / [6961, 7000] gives 0.042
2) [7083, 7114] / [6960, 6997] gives 0.032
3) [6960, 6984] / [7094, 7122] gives 0.042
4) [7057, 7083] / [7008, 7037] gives 0.040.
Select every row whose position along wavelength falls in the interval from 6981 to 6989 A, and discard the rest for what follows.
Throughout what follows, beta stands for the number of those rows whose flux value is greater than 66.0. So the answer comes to 4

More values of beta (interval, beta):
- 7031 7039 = 2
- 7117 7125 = 0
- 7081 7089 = 2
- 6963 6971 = 3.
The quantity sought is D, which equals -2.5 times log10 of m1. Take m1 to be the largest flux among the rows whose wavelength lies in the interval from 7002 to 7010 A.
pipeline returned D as -4.86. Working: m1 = 88.13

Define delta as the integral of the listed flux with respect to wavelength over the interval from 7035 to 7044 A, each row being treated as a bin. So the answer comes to 639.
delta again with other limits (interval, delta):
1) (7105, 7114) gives 589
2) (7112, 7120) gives 516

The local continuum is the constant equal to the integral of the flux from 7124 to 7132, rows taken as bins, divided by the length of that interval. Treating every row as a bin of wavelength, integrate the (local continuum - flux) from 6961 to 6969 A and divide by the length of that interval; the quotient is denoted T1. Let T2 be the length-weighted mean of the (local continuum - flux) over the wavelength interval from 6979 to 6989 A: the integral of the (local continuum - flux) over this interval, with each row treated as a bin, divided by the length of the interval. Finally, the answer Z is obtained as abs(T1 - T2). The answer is 5.0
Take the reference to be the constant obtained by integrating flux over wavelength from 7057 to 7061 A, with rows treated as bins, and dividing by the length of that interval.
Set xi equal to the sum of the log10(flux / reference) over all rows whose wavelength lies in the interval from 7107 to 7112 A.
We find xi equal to 0.09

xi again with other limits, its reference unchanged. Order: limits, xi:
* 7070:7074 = 0.03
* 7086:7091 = 0.04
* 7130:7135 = 0.12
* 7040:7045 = 0.30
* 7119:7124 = 0.02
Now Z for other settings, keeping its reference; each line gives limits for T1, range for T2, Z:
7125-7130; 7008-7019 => 7.2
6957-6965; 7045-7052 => 7.4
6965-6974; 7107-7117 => 5.6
